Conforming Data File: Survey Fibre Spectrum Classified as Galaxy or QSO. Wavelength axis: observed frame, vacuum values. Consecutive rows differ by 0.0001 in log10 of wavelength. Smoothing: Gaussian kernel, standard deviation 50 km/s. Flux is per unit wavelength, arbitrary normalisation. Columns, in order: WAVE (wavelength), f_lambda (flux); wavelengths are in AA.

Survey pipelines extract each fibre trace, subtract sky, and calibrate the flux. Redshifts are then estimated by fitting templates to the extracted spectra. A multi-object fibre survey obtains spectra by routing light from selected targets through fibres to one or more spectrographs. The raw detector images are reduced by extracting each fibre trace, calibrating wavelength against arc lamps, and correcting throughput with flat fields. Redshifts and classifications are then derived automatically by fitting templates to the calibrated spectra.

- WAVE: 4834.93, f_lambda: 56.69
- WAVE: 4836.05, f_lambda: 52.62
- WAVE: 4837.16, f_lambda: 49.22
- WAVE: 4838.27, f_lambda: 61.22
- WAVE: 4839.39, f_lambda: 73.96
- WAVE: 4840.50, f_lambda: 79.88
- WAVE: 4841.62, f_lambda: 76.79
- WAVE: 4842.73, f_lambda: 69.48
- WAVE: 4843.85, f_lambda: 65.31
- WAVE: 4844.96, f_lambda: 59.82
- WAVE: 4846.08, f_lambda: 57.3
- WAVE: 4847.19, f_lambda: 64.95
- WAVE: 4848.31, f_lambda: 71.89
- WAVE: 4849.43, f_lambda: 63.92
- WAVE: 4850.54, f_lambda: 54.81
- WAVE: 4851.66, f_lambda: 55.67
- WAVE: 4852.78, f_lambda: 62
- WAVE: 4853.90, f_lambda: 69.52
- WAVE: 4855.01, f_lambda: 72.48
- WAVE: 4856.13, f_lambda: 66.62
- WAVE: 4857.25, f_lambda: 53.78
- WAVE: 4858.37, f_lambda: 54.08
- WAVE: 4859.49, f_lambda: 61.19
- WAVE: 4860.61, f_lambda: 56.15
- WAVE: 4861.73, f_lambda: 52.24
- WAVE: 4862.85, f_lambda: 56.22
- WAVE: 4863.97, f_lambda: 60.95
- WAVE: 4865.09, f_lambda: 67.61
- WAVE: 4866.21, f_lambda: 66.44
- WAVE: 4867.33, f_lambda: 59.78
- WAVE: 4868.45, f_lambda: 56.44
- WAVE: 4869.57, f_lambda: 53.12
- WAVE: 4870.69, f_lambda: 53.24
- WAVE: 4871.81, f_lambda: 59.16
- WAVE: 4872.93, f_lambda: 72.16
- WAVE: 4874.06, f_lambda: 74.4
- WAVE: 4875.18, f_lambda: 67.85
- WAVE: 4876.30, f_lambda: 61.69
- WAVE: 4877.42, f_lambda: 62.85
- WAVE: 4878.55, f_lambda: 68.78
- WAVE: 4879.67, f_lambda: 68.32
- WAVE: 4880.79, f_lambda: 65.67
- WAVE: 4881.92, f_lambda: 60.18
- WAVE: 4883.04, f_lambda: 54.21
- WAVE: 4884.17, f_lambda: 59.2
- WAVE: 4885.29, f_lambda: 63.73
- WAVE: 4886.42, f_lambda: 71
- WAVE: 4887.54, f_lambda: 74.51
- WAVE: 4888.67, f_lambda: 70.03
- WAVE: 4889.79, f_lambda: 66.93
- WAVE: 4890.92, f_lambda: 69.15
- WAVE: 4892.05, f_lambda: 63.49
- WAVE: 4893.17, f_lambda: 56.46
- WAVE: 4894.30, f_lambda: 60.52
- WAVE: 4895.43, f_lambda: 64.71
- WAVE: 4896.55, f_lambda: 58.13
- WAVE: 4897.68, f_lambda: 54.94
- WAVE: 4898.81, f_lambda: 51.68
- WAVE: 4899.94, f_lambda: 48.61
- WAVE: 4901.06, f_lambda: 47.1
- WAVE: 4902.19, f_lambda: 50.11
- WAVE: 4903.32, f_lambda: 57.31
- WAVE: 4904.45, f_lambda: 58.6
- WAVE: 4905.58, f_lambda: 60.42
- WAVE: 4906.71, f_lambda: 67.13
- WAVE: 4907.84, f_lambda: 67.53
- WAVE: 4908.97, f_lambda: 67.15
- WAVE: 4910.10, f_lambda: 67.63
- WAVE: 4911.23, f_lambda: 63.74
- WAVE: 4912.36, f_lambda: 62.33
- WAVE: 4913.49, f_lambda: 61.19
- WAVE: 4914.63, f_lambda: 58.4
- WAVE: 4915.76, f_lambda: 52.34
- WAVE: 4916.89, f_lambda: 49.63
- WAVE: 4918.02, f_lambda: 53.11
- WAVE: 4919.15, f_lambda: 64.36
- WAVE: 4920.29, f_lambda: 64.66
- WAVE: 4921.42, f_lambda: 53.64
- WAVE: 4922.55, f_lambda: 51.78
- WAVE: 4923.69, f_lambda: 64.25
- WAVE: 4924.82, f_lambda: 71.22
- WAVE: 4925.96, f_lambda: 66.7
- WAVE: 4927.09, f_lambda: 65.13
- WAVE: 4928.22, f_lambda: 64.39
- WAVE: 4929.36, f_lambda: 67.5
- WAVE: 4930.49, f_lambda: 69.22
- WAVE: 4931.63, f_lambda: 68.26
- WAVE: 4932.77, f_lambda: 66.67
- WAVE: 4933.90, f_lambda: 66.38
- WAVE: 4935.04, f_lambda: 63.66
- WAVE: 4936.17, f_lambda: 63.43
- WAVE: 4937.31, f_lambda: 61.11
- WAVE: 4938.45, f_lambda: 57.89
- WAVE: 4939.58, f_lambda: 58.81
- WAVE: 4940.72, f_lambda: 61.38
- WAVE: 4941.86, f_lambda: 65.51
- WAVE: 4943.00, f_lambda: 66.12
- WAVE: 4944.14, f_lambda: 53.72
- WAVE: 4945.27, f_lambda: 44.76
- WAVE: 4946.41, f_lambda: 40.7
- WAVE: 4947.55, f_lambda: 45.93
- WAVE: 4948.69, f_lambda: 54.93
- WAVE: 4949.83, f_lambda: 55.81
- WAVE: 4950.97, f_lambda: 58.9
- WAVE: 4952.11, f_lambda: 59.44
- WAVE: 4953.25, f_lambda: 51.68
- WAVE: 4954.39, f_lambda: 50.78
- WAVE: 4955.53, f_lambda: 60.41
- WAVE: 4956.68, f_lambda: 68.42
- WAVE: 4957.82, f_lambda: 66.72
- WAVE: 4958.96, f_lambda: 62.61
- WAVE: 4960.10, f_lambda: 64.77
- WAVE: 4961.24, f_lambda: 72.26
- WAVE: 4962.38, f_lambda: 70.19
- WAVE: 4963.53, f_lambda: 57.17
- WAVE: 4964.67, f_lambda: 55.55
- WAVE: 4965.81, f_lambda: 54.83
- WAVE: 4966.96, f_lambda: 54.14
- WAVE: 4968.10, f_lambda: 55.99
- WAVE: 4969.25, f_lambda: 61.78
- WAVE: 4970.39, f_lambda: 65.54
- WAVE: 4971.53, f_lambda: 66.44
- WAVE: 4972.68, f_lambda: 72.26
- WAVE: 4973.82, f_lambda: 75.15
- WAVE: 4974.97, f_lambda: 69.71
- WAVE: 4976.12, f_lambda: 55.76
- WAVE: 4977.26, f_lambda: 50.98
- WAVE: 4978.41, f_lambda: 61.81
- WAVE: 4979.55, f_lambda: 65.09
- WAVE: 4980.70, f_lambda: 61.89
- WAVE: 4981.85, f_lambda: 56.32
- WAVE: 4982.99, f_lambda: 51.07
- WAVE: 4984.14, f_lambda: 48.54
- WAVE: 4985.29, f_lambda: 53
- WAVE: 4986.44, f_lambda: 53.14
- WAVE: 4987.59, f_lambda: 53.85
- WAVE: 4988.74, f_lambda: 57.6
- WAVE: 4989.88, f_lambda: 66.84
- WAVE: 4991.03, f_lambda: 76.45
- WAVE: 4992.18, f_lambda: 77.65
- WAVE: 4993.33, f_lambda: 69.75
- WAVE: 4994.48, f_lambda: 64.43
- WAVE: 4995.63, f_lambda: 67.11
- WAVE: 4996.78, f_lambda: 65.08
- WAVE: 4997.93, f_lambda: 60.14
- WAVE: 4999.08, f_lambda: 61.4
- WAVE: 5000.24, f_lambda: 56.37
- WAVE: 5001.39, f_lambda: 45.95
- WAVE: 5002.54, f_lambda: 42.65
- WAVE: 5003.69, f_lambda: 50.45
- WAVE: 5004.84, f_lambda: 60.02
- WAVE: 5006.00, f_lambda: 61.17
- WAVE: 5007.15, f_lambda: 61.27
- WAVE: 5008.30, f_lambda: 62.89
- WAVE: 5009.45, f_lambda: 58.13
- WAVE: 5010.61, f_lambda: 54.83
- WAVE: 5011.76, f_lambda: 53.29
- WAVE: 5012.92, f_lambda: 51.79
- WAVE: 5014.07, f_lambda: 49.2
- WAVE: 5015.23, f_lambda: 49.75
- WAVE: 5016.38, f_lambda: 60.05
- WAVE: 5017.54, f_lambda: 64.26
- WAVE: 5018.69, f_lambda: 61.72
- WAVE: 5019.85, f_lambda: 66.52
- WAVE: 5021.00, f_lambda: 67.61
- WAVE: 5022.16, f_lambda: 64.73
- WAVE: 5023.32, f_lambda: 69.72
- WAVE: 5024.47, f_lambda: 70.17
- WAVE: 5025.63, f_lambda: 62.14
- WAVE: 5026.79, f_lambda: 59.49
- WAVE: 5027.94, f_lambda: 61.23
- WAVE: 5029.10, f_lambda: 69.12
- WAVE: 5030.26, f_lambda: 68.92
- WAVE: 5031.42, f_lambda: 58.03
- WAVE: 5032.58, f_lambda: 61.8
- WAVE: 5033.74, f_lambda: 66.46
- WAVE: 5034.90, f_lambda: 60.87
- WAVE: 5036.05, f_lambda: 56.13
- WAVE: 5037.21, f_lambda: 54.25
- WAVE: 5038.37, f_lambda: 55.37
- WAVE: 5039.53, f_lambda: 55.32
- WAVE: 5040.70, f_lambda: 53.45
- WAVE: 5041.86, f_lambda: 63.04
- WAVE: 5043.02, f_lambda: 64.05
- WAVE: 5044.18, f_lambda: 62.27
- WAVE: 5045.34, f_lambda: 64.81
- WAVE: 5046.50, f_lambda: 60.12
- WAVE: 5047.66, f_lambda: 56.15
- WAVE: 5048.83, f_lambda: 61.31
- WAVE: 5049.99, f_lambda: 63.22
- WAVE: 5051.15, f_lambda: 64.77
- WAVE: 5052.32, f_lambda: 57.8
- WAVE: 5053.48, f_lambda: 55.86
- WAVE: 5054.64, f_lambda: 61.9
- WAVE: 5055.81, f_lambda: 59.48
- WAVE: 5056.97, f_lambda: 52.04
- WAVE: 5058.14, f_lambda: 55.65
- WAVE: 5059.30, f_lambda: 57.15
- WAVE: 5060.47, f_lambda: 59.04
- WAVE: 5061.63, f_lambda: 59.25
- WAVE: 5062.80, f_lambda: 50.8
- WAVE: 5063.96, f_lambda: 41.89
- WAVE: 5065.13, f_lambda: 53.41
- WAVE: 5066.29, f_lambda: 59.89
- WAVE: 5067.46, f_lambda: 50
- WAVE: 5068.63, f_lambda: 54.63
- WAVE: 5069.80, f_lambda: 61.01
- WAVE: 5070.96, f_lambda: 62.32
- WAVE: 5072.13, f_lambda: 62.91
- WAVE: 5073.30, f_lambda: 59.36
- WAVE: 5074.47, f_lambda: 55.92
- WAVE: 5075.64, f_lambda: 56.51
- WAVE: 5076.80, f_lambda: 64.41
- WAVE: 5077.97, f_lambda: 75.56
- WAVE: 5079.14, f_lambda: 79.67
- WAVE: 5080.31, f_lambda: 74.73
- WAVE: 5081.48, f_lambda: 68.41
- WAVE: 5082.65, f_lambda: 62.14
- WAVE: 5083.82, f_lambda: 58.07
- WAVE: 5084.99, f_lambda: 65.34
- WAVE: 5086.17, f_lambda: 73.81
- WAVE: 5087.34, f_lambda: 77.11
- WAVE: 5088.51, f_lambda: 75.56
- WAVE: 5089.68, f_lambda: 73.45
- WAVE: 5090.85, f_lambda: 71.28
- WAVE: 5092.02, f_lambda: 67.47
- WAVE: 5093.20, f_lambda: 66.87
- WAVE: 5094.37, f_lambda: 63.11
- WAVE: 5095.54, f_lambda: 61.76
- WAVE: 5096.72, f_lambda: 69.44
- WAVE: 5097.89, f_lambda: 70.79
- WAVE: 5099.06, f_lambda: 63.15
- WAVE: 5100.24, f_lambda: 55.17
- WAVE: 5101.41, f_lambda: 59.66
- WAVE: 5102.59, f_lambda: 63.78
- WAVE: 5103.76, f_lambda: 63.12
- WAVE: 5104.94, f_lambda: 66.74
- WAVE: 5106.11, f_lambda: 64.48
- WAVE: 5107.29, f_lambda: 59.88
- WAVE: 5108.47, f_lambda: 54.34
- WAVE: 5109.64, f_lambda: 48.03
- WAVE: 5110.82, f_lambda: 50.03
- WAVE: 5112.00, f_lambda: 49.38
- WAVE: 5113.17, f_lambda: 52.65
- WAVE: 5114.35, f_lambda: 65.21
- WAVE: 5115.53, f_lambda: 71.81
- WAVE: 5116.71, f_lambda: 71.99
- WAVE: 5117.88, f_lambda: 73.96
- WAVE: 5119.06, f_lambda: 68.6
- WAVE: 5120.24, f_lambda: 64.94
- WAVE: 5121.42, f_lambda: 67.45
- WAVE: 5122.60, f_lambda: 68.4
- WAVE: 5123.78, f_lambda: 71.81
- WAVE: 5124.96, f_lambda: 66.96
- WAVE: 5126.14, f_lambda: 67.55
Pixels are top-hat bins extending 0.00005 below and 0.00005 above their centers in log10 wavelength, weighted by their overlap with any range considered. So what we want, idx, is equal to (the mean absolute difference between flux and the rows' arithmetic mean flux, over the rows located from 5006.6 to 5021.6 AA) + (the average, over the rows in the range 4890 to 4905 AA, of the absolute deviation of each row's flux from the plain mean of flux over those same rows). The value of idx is 10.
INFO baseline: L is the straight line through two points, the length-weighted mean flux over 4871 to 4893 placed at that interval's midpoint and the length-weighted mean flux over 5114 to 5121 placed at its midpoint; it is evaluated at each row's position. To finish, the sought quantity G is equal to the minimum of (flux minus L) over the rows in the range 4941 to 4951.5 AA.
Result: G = -26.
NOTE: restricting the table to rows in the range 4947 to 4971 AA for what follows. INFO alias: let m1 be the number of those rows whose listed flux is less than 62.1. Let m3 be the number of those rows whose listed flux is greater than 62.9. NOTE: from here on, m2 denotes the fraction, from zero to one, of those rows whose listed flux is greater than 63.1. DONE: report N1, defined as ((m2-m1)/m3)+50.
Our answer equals 47.7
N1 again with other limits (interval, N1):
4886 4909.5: 48.9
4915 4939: 49.5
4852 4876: 48.4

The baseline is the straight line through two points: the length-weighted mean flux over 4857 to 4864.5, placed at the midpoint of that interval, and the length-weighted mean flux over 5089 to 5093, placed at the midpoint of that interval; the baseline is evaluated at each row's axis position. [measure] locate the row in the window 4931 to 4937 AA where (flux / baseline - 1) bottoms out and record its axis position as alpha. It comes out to 4936.17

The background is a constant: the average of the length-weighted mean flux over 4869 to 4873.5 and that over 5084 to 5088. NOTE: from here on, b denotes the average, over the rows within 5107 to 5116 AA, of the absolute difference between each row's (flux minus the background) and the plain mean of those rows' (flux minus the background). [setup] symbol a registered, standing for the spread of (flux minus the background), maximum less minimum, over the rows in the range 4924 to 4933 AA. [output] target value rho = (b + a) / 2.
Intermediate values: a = 7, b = 6.9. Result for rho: 6.9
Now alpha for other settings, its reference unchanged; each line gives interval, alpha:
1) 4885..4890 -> 4885.29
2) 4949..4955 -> 4954.39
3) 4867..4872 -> 4869.57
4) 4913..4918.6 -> 4916.89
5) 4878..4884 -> 4883.04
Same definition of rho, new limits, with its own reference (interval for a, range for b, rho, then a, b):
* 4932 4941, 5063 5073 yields 7.3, 9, 5.8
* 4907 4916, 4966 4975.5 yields 10.6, 15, 5.9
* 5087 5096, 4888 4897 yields 9.7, 15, 4.0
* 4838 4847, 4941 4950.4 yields 14.9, 23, 7.2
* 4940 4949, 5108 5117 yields 17.1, 25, 8.8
